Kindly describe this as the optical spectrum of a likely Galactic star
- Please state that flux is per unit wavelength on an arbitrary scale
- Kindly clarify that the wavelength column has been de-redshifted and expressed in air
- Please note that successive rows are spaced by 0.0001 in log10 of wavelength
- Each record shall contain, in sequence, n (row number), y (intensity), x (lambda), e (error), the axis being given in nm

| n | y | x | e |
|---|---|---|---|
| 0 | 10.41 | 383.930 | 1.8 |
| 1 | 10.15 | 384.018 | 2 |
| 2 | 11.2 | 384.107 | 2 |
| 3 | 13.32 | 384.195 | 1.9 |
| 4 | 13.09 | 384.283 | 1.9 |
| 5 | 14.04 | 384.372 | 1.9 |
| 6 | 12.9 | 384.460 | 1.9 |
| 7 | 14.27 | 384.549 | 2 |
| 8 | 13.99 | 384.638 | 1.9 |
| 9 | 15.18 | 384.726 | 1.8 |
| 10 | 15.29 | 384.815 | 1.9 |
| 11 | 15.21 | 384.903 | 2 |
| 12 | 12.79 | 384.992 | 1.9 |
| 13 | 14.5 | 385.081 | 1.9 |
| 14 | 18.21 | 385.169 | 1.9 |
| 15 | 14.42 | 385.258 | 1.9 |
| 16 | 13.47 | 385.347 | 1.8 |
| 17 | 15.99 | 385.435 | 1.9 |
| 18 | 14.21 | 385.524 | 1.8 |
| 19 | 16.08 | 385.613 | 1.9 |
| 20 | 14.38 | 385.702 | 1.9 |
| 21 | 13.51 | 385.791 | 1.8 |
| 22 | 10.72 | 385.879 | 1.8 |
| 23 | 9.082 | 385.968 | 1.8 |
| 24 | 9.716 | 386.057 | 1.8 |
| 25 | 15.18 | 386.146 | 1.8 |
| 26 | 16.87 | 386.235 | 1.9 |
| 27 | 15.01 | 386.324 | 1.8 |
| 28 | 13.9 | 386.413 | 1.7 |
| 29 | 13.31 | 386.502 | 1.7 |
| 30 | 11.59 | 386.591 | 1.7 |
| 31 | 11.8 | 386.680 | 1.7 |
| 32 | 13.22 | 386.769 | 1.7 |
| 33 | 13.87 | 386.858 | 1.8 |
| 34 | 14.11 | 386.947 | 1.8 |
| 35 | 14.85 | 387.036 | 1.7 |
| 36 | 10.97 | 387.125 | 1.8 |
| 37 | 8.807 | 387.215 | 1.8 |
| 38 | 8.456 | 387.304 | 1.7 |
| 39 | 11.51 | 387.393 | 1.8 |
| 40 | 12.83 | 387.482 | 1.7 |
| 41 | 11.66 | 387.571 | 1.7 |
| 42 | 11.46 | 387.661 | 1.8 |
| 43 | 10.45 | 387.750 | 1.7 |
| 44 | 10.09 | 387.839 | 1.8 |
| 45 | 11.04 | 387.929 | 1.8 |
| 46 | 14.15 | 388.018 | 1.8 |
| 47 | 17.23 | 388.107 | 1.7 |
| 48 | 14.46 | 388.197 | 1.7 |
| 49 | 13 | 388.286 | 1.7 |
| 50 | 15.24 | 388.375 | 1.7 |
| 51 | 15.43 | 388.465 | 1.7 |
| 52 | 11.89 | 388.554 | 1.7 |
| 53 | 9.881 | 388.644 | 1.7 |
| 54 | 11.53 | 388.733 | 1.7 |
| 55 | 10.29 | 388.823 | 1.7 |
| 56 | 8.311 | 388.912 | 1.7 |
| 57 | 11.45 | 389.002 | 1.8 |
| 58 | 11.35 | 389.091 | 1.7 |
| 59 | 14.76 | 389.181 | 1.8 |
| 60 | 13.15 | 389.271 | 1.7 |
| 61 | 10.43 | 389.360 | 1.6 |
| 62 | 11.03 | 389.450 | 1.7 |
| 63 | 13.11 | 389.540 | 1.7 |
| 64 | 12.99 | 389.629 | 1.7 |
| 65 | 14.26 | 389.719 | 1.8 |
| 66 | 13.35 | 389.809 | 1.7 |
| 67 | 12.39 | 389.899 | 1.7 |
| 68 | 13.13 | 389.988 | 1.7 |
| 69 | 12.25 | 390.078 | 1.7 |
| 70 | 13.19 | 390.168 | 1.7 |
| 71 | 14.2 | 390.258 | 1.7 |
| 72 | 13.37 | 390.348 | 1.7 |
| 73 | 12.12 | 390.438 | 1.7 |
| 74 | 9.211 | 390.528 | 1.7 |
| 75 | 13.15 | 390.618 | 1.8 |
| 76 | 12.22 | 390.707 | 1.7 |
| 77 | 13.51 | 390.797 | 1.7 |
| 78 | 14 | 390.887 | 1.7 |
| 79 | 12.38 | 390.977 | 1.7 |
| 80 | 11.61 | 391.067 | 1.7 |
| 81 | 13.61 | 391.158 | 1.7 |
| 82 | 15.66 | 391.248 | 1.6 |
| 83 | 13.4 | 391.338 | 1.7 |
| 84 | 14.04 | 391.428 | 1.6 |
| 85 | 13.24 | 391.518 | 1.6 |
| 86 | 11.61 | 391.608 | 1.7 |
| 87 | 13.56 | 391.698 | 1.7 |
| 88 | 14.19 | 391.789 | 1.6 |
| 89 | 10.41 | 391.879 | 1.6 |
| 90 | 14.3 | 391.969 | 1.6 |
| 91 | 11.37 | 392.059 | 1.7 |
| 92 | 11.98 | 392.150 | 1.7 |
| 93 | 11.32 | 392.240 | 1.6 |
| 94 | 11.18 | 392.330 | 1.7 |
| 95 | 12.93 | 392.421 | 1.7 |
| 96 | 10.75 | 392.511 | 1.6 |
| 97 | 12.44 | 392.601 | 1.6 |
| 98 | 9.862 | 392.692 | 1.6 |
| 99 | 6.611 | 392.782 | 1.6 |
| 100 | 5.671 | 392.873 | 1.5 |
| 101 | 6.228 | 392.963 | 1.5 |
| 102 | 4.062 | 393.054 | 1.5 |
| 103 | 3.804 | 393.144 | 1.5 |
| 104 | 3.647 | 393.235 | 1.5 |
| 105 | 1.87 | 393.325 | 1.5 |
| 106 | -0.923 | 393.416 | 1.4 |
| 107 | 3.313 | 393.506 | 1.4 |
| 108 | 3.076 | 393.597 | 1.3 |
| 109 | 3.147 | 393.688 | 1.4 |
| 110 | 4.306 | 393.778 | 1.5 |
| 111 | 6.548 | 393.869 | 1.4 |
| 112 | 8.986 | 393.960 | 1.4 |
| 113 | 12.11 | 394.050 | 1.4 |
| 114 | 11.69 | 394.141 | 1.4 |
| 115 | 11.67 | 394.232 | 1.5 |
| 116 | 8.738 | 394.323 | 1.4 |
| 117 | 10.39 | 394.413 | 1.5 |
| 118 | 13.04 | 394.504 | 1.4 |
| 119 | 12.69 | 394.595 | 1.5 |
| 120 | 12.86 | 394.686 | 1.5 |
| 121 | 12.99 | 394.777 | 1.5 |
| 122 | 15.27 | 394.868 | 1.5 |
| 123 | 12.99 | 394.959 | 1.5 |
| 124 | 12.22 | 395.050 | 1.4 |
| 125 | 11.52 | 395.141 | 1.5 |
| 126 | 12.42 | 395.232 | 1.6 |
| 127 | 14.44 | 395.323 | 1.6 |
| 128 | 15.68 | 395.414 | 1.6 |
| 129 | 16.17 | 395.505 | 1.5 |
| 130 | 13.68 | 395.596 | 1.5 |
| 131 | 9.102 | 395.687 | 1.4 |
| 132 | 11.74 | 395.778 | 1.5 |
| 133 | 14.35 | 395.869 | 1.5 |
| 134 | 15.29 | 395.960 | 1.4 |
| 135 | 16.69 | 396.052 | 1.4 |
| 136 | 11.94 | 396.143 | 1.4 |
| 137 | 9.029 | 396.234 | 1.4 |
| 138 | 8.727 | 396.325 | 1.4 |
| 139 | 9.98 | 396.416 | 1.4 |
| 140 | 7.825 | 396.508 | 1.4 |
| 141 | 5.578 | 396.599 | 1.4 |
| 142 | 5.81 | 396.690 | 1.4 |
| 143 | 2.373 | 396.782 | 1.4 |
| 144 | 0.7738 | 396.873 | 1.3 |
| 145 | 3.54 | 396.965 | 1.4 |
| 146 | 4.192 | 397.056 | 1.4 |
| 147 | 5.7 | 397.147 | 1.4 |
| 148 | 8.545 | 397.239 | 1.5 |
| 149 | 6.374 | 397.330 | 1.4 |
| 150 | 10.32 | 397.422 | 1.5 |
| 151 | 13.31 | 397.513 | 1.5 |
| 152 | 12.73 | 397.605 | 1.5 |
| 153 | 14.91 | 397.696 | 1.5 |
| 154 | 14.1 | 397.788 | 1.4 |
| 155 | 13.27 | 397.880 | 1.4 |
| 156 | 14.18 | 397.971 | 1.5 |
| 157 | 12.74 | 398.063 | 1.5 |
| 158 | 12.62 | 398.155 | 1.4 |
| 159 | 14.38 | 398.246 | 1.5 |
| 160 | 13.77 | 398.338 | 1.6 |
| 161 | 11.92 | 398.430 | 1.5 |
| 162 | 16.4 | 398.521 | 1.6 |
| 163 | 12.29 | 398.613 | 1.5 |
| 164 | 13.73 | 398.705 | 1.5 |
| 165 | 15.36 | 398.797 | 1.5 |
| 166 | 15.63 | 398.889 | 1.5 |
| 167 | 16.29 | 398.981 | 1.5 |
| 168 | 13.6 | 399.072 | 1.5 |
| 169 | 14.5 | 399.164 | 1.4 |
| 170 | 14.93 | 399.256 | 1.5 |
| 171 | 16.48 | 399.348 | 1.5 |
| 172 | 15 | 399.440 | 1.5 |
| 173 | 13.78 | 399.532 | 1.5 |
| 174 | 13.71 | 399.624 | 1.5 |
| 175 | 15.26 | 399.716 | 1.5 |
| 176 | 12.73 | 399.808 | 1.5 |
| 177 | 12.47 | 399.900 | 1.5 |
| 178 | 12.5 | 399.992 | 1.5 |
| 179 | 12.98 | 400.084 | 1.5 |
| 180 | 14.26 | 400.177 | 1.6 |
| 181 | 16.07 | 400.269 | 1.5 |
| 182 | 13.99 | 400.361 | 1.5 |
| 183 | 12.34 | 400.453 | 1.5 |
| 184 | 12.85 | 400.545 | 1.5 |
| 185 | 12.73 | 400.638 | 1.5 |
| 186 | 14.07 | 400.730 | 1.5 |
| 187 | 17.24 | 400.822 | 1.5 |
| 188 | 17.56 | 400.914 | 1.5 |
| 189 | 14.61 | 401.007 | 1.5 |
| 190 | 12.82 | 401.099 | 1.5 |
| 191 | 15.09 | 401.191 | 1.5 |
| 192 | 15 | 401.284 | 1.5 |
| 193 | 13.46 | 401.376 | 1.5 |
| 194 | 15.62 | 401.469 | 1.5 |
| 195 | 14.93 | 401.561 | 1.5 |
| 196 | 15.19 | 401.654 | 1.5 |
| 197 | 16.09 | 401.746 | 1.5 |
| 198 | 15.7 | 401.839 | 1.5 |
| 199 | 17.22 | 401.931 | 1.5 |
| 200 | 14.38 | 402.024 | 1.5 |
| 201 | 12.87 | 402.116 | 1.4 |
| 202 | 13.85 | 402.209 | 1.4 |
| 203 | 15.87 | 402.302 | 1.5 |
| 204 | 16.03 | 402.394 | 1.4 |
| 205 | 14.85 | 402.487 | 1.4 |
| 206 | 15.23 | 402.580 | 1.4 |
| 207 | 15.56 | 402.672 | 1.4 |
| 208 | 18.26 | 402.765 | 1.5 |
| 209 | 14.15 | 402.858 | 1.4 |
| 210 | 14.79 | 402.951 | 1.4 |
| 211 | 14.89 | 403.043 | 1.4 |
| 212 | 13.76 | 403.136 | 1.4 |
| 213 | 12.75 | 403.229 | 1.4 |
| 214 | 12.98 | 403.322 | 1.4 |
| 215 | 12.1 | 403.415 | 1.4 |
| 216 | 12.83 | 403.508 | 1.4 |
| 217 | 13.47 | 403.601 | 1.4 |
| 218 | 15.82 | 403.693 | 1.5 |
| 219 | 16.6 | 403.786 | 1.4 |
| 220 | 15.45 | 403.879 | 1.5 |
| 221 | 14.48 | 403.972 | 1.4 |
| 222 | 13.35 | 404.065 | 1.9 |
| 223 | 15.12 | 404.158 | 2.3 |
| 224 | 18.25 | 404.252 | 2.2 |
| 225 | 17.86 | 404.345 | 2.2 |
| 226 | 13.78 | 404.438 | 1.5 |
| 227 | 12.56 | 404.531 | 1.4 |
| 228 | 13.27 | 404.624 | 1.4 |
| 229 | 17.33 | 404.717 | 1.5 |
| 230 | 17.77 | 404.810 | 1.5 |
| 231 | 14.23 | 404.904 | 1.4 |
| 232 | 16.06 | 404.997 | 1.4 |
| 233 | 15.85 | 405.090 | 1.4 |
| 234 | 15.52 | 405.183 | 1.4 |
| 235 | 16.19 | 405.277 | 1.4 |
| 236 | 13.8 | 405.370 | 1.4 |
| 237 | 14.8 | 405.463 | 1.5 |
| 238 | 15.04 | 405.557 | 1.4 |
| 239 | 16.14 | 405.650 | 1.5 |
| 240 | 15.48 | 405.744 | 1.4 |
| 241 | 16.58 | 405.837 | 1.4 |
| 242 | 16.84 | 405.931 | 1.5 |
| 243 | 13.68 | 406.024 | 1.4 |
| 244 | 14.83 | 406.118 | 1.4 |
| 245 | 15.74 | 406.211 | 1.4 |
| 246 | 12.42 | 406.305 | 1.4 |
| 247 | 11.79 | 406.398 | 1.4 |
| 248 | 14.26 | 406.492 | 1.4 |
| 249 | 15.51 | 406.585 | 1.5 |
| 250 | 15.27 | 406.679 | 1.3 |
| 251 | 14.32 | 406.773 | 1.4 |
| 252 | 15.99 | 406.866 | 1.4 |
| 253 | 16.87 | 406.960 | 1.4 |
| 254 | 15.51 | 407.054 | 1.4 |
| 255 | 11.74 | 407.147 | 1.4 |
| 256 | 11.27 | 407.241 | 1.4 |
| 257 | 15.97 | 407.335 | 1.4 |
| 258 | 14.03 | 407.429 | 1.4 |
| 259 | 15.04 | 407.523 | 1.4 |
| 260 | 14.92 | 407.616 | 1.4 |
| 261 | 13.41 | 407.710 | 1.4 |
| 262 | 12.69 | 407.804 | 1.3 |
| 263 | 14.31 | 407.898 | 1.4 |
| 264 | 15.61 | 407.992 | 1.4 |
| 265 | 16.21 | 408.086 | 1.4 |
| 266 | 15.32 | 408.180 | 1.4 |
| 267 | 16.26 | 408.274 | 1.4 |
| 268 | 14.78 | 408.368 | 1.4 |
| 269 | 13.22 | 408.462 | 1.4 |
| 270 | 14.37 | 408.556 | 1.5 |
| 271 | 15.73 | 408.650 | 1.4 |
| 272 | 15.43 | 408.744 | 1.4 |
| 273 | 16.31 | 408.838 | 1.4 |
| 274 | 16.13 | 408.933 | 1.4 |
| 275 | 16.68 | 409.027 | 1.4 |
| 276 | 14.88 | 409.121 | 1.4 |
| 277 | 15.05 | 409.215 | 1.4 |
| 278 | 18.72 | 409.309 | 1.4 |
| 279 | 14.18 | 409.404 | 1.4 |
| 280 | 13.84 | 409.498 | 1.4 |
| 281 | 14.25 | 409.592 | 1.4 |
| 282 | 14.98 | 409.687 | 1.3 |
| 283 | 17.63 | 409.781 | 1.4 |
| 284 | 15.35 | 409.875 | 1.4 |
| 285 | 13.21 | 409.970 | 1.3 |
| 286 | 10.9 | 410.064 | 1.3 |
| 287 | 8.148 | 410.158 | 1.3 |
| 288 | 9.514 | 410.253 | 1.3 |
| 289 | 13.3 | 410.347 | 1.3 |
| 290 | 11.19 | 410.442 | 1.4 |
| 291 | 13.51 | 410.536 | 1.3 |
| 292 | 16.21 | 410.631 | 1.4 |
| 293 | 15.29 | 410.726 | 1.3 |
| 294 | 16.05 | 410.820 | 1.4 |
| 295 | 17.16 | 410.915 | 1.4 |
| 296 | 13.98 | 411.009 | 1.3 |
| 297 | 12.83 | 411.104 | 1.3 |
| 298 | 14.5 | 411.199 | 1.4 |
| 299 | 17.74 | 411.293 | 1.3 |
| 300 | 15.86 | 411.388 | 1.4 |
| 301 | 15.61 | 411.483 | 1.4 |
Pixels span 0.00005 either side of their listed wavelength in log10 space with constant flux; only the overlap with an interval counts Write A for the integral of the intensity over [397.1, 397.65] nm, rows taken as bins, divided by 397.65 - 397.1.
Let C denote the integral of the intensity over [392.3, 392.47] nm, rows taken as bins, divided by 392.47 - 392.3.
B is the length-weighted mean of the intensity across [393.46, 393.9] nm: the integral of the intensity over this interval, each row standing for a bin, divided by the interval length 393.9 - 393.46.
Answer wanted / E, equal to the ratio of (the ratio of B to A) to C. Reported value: 0.03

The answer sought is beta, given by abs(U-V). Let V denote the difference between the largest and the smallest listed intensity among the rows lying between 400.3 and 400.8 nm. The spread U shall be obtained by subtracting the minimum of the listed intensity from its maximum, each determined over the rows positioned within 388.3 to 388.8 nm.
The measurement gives 3.8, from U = 5.5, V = 1.73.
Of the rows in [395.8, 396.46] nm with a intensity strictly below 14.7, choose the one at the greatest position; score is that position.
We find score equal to 396.416 nm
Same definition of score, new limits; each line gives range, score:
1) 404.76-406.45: 406.398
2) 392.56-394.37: 394.323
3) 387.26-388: 387.929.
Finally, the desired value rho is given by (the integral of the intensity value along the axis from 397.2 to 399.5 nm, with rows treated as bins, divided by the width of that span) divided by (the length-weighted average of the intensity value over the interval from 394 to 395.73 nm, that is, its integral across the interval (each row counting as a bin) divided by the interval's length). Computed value 1.07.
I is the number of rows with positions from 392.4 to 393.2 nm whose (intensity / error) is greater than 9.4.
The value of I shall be 0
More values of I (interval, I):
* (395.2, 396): 4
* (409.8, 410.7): 5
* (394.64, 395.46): 2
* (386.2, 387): 0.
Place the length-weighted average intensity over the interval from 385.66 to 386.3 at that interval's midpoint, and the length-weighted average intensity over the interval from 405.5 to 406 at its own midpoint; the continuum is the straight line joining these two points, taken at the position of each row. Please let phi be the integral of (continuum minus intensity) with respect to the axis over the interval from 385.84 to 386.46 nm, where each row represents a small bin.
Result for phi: 0.0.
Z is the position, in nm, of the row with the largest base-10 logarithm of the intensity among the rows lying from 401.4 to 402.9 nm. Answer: 402.765 nm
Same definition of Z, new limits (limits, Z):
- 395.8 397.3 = 396.052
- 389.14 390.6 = 389.181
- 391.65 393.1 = 391.969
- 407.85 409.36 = 409.309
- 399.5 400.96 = 400.914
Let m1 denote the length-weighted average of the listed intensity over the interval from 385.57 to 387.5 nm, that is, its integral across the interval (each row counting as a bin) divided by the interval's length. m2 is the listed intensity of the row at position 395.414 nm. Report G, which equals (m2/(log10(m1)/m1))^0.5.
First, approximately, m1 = 12.7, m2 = 15.68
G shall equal 13.4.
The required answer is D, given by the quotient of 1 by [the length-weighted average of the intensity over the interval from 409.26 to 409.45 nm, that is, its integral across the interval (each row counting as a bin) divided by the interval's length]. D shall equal 0.061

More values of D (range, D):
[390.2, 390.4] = 0.073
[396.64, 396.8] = 0.226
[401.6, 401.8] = 0.064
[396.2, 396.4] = 0.110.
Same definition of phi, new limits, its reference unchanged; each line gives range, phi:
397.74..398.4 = 0.8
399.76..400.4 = 0.9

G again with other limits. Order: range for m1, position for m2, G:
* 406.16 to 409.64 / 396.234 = 10.7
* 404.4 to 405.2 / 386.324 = 13.9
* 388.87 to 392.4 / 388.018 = 12.7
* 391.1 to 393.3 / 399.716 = 12.6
